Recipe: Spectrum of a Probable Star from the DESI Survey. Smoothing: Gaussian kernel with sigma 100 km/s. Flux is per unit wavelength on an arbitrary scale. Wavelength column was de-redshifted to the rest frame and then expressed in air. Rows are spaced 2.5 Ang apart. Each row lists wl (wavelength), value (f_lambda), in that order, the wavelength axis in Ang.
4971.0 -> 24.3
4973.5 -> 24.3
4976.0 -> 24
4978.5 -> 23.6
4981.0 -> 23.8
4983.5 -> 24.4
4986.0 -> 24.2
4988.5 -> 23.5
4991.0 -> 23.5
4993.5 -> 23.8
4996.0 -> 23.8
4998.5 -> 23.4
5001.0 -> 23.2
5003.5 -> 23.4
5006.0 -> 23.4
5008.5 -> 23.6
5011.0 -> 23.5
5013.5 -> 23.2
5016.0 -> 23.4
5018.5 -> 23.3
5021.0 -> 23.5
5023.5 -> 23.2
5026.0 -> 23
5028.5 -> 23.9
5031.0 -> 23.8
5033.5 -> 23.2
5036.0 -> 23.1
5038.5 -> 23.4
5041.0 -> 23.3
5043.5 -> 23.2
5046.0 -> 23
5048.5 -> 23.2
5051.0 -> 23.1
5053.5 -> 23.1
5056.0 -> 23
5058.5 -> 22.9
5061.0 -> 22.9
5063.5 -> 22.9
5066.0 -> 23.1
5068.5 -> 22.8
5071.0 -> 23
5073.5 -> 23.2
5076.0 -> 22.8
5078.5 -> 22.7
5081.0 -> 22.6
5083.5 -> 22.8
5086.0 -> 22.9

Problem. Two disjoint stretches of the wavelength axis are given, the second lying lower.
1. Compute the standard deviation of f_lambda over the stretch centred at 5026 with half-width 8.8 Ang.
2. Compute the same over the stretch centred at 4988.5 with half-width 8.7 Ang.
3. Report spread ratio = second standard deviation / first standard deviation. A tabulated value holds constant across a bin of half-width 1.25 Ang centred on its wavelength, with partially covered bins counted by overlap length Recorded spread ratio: 1.0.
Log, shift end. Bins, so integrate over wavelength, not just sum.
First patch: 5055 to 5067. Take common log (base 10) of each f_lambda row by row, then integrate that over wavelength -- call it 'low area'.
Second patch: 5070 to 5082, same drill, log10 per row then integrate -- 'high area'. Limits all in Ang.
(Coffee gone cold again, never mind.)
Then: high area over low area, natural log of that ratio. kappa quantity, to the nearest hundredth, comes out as 0.00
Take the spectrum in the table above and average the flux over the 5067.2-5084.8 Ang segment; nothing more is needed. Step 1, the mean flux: 22.8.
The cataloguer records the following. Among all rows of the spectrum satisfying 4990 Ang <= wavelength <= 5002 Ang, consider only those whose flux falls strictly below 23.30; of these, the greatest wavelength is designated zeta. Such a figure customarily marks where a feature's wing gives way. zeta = 5001.0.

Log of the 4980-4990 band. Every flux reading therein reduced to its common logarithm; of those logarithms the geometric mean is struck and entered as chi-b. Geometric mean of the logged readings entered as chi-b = 1.38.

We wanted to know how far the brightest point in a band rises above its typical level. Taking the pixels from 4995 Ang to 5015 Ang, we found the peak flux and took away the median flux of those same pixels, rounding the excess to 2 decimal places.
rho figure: 0.40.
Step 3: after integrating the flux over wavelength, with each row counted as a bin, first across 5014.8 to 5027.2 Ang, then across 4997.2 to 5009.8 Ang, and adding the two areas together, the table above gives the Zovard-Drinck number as 584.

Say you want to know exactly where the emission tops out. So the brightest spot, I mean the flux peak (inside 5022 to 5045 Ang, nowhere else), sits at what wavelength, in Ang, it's 5028.5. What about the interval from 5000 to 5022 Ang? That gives 5008.5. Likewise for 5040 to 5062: 5041.0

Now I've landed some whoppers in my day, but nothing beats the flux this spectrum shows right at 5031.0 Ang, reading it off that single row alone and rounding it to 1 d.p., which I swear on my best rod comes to 23.8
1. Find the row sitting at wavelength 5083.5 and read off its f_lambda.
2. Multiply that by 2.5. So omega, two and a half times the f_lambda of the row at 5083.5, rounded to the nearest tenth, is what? 57.0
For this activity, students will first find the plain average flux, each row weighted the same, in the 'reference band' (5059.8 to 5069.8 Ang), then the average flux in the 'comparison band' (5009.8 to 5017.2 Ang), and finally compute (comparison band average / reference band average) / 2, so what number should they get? 0.510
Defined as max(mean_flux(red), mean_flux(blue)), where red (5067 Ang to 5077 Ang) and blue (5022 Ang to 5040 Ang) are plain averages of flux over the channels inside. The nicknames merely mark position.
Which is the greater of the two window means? 23.4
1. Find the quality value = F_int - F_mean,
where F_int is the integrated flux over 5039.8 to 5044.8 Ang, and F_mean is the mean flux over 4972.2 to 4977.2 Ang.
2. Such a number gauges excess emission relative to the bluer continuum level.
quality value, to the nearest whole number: 92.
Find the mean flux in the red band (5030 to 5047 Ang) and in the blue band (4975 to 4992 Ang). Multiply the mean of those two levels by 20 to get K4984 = 471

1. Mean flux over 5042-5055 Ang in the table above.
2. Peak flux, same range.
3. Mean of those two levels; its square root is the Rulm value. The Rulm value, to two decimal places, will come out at 4.81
